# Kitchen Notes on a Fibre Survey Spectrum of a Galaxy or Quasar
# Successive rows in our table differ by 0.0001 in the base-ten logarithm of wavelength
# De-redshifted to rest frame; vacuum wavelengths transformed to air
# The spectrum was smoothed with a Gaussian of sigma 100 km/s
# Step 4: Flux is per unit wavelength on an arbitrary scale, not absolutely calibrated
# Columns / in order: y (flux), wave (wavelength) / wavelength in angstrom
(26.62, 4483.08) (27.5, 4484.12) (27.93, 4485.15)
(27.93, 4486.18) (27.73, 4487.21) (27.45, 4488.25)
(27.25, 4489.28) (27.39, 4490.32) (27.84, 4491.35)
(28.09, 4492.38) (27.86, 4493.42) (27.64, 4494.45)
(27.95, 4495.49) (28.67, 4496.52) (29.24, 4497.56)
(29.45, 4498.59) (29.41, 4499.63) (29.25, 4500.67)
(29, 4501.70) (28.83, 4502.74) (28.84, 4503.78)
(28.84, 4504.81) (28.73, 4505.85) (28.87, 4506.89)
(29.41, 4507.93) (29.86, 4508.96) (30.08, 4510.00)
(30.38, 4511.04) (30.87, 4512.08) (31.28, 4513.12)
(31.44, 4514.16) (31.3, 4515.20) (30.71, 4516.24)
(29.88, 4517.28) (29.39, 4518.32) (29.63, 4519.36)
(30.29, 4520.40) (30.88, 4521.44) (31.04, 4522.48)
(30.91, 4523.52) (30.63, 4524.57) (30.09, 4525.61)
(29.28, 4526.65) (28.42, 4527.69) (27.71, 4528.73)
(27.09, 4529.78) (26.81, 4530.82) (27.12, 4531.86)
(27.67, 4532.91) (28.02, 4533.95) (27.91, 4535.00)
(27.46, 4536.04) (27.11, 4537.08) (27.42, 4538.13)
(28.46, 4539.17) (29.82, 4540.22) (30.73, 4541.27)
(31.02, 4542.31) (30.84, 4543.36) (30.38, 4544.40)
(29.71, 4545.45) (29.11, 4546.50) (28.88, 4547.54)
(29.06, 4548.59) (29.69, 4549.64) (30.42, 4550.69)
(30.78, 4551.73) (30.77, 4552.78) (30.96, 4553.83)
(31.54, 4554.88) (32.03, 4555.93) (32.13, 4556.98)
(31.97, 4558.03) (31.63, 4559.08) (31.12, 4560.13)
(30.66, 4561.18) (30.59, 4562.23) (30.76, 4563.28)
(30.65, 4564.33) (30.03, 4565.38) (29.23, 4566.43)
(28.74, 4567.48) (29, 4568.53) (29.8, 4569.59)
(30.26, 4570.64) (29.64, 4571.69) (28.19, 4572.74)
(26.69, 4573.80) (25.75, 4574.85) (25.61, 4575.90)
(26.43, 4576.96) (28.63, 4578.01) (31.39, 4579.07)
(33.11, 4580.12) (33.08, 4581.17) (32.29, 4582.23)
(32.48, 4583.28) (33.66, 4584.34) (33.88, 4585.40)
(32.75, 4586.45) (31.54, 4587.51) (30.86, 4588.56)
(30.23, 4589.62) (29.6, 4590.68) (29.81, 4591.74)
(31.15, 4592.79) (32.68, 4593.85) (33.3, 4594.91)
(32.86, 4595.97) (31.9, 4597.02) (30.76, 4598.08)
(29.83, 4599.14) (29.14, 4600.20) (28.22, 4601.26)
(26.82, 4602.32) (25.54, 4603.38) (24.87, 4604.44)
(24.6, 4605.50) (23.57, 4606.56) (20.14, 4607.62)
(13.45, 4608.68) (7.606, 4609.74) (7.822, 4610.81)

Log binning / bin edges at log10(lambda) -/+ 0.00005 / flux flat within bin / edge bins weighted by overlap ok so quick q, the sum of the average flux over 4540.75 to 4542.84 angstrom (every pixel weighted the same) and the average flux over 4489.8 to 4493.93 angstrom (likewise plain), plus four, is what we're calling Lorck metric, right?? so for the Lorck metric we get 62.7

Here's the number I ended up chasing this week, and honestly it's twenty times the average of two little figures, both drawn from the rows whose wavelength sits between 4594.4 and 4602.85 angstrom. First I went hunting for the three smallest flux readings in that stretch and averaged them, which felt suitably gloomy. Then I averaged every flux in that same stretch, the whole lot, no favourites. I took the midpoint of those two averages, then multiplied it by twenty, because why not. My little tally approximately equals 584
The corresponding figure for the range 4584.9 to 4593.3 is 611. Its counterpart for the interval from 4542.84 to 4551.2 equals 588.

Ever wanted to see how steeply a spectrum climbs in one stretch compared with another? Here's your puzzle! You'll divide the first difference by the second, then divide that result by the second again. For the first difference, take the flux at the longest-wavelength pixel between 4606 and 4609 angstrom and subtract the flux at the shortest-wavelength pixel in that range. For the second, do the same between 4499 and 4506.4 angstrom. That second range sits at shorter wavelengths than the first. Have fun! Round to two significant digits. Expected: -22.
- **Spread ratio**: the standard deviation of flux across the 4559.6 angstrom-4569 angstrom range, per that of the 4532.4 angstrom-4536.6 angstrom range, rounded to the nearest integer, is 4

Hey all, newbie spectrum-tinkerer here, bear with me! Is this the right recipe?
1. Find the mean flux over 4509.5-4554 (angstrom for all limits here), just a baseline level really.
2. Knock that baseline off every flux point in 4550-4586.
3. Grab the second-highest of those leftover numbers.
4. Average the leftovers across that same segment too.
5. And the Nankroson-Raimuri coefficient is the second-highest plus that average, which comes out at 5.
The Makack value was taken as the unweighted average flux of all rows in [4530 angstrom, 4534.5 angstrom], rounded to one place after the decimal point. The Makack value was 27.4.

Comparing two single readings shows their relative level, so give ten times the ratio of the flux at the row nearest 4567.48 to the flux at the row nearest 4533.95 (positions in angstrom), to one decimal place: 10.3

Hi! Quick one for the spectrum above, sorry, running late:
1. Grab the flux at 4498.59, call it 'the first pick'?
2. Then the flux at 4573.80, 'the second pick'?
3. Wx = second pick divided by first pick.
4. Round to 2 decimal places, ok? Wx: 0.91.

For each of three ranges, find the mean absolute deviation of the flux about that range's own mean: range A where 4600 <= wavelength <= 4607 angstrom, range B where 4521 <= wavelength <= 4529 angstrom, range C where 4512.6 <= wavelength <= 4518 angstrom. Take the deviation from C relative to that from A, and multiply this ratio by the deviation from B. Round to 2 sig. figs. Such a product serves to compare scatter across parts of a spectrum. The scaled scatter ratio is 0.31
